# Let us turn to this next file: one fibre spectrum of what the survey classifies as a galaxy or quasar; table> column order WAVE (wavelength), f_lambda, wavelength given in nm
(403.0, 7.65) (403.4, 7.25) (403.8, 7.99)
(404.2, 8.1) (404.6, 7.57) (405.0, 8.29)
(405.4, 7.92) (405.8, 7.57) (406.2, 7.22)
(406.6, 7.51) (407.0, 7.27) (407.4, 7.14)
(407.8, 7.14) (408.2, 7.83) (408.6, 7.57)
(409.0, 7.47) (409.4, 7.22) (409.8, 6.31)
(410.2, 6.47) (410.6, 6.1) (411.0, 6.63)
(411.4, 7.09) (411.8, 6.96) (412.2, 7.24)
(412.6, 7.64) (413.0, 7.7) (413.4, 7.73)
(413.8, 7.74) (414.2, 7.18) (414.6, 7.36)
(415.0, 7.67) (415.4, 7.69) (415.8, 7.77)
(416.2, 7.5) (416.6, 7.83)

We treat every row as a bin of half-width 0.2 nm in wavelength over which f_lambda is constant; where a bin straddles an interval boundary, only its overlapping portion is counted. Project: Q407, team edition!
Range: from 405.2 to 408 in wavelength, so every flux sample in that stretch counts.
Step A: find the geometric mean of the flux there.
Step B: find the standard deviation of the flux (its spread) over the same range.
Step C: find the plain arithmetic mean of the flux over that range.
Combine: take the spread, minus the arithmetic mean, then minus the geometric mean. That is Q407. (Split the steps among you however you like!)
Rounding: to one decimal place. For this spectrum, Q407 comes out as -14.5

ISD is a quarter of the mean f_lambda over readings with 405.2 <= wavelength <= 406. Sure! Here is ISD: 1.94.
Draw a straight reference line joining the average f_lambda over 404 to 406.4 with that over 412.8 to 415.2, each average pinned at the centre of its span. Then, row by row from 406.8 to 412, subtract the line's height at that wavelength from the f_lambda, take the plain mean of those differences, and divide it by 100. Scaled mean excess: -0.0066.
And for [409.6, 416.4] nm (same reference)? -0.0037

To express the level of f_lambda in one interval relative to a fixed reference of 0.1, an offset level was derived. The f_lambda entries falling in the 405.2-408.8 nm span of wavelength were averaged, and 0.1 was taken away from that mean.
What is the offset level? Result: 7.36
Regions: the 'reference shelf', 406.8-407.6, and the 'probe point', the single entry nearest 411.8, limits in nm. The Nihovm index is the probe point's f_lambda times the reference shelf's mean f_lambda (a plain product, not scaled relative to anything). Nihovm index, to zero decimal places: 50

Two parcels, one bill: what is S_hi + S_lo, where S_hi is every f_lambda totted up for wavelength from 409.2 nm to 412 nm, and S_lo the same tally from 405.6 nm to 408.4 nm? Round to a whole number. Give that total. 98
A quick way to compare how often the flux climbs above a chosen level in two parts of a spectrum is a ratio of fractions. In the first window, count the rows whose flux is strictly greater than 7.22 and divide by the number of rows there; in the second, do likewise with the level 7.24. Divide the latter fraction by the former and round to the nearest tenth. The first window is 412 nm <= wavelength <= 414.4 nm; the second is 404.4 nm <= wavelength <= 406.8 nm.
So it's 1.0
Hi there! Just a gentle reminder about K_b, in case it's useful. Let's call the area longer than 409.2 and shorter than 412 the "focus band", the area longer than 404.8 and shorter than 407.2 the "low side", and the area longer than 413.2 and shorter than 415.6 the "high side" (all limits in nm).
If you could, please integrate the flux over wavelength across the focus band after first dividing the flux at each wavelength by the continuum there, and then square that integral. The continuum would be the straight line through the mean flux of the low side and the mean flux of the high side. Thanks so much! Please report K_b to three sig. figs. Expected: 6.07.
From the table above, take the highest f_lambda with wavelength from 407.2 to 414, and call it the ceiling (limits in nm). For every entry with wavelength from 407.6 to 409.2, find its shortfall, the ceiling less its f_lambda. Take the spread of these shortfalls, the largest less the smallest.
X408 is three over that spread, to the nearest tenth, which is 4.3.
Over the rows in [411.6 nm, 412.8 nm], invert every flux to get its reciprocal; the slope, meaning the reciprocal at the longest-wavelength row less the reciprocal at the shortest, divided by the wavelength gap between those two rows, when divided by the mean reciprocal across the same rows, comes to -0.12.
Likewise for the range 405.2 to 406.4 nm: 0.12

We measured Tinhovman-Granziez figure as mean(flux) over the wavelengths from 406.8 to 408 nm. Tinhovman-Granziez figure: 7.18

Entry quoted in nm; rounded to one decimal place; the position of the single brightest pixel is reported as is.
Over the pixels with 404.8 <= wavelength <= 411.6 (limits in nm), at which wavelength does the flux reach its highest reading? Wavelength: 405.0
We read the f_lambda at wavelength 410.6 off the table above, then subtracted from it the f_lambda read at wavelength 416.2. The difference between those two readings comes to -1.4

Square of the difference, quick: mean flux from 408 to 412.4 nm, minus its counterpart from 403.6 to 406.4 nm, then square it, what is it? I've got 0.67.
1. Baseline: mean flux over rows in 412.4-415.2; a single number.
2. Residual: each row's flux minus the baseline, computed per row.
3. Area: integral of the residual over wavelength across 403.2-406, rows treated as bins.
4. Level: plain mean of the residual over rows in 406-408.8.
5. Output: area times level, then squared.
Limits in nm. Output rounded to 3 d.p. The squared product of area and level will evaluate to 0.016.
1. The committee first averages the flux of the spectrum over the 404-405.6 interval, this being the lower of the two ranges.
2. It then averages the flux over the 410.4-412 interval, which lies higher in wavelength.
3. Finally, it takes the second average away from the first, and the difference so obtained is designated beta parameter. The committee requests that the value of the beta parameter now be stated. 1.3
